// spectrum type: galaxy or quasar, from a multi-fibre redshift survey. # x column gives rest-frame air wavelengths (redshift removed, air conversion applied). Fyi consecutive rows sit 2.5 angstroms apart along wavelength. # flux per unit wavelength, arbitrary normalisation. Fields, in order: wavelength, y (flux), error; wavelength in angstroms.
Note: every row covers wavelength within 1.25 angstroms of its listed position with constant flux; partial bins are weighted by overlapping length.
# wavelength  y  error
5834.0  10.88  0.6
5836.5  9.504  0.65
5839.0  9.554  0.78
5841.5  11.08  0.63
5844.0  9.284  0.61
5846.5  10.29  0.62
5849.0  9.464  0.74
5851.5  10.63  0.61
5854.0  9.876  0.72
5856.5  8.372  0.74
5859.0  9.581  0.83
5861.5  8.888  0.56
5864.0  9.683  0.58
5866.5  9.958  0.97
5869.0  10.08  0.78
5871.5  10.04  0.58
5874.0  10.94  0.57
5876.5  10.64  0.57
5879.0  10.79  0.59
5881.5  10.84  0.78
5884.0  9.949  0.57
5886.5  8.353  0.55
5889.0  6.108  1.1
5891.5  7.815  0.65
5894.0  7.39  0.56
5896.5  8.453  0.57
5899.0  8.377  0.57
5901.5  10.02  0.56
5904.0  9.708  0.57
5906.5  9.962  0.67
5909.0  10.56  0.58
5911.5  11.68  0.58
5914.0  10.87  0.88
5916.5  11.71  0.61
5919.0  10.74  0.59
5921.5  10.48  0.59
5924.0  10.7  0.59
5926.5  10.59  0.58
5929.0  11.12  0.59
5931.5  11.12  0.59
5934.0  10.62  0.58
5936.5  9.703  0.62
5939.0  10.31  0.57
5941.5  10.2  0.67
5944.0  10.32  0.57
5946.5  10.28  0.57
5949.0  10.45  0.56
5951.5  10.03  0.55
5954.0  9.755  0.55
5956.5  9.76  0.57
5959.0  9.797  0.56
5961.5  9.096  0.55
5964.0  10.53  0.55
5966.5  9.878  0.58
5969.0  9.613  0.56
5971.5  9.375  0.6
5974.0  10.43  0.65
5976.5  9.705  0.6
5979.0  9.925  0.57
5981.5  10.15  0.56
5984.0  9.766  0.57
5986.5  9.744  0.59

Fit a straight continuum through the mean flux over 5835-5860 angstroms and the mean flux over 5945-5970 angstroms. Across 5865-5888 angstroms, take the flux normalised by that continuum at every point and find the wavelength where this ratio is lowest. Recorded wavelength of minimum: 5886.5 angstroms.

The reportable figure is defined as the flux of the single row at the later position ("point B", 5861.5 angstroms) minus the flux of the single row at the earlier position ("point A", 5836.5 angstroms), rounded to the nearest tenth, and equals -0.6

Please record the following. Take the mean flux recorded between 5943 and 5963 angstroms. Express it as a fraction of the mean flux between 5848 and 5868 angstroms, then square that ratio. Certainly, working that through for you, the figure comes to 1.1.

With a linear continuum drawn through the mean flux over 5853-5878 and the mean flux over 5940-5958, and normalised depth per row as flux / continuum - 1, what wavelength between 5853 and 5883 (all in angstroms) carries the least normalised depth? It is 5856.5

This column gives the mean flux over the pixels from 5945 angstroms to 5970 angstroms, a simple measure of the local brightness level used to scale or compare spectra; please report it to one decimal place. 9.9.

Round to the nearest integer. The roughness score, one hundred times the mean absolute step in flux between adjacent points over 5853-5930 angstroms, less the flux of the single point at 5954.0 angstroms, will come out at 63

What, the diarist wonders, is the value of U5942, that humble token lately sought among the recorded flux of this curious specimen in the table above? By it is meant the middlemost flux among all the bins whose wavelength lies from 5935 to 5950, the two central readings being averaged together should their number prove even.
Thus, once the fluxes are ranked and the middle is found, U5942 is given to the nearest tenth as 10.3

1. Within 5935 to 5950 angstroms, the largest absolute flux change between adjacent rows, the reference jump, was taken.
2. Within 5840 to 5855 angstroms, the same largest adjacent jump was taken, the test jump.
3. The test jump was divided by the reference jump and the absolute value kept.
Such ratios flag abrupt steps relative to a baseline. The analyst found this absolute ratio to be 3.0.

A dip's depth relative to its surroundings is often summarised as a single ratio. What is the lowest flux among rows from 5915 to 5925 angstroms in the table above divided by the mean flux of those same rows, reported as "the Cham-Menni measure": 0.96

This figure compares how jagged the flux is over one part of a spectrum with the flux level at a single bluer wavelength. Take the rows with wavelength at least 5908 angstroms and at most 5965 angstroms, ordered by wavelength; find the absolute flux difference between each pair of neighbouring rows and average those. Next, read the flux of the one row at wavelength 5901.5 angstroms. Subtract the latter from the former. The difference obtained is -9.6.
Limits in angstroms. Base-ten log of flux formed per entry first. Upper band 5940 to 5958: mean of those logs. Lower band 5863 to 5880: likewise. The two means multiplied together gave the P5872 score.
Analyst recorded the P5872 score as 1.02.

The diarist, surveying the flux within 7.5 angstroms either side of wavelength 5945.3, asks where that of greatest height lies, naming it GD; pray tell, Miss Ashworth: 5949.0 angstroms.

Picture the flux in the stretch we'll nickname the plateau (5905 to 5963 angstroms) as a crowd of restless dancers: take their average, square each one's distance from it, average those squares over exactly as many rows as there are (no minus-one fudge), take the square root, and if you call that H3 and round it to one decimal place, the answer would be 0.6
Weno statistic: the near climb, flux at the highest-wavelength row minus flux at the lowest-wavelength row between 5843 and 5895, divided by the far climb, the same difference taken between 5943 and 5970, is 2.7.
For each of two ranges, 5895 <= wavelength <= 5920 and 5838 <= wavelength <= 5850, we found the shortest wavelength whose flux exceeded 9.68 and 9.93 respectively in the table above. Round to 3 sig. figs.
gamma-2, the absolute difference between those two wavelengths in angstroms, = 60.0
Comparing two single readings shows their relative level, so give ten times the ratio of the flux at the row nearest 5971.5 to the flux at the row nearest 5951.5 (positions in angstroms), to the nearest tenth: 9.3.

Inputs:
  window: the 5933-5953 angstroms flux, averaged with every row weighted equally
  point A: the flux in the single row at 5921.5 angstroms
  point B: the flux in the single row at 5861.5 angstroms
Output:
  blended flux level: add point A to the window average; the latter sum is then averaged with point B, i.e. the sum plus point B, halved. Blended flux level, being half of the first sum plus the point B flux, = 14.8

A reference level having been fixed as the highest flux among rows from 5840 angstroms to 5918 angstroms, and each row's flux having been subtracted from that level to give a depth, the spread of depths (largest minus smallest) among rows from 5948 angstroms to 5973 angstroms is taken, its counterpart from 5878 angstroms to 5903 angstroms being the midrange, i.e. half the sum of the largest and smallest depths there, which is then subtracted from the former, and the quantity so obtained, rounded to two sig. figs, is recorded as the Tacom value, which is -1.8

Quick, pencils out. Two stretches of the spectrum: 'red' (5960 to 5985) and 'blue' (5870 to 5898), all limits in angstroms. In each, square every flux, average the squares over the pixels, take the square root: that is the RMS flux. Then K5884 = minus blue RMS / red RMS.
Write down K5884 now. -0.95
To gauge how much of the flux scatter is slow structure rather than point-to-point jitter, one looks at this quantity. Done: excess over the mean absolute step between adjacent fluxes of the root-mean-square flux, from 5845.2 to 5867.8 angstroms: 8.8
